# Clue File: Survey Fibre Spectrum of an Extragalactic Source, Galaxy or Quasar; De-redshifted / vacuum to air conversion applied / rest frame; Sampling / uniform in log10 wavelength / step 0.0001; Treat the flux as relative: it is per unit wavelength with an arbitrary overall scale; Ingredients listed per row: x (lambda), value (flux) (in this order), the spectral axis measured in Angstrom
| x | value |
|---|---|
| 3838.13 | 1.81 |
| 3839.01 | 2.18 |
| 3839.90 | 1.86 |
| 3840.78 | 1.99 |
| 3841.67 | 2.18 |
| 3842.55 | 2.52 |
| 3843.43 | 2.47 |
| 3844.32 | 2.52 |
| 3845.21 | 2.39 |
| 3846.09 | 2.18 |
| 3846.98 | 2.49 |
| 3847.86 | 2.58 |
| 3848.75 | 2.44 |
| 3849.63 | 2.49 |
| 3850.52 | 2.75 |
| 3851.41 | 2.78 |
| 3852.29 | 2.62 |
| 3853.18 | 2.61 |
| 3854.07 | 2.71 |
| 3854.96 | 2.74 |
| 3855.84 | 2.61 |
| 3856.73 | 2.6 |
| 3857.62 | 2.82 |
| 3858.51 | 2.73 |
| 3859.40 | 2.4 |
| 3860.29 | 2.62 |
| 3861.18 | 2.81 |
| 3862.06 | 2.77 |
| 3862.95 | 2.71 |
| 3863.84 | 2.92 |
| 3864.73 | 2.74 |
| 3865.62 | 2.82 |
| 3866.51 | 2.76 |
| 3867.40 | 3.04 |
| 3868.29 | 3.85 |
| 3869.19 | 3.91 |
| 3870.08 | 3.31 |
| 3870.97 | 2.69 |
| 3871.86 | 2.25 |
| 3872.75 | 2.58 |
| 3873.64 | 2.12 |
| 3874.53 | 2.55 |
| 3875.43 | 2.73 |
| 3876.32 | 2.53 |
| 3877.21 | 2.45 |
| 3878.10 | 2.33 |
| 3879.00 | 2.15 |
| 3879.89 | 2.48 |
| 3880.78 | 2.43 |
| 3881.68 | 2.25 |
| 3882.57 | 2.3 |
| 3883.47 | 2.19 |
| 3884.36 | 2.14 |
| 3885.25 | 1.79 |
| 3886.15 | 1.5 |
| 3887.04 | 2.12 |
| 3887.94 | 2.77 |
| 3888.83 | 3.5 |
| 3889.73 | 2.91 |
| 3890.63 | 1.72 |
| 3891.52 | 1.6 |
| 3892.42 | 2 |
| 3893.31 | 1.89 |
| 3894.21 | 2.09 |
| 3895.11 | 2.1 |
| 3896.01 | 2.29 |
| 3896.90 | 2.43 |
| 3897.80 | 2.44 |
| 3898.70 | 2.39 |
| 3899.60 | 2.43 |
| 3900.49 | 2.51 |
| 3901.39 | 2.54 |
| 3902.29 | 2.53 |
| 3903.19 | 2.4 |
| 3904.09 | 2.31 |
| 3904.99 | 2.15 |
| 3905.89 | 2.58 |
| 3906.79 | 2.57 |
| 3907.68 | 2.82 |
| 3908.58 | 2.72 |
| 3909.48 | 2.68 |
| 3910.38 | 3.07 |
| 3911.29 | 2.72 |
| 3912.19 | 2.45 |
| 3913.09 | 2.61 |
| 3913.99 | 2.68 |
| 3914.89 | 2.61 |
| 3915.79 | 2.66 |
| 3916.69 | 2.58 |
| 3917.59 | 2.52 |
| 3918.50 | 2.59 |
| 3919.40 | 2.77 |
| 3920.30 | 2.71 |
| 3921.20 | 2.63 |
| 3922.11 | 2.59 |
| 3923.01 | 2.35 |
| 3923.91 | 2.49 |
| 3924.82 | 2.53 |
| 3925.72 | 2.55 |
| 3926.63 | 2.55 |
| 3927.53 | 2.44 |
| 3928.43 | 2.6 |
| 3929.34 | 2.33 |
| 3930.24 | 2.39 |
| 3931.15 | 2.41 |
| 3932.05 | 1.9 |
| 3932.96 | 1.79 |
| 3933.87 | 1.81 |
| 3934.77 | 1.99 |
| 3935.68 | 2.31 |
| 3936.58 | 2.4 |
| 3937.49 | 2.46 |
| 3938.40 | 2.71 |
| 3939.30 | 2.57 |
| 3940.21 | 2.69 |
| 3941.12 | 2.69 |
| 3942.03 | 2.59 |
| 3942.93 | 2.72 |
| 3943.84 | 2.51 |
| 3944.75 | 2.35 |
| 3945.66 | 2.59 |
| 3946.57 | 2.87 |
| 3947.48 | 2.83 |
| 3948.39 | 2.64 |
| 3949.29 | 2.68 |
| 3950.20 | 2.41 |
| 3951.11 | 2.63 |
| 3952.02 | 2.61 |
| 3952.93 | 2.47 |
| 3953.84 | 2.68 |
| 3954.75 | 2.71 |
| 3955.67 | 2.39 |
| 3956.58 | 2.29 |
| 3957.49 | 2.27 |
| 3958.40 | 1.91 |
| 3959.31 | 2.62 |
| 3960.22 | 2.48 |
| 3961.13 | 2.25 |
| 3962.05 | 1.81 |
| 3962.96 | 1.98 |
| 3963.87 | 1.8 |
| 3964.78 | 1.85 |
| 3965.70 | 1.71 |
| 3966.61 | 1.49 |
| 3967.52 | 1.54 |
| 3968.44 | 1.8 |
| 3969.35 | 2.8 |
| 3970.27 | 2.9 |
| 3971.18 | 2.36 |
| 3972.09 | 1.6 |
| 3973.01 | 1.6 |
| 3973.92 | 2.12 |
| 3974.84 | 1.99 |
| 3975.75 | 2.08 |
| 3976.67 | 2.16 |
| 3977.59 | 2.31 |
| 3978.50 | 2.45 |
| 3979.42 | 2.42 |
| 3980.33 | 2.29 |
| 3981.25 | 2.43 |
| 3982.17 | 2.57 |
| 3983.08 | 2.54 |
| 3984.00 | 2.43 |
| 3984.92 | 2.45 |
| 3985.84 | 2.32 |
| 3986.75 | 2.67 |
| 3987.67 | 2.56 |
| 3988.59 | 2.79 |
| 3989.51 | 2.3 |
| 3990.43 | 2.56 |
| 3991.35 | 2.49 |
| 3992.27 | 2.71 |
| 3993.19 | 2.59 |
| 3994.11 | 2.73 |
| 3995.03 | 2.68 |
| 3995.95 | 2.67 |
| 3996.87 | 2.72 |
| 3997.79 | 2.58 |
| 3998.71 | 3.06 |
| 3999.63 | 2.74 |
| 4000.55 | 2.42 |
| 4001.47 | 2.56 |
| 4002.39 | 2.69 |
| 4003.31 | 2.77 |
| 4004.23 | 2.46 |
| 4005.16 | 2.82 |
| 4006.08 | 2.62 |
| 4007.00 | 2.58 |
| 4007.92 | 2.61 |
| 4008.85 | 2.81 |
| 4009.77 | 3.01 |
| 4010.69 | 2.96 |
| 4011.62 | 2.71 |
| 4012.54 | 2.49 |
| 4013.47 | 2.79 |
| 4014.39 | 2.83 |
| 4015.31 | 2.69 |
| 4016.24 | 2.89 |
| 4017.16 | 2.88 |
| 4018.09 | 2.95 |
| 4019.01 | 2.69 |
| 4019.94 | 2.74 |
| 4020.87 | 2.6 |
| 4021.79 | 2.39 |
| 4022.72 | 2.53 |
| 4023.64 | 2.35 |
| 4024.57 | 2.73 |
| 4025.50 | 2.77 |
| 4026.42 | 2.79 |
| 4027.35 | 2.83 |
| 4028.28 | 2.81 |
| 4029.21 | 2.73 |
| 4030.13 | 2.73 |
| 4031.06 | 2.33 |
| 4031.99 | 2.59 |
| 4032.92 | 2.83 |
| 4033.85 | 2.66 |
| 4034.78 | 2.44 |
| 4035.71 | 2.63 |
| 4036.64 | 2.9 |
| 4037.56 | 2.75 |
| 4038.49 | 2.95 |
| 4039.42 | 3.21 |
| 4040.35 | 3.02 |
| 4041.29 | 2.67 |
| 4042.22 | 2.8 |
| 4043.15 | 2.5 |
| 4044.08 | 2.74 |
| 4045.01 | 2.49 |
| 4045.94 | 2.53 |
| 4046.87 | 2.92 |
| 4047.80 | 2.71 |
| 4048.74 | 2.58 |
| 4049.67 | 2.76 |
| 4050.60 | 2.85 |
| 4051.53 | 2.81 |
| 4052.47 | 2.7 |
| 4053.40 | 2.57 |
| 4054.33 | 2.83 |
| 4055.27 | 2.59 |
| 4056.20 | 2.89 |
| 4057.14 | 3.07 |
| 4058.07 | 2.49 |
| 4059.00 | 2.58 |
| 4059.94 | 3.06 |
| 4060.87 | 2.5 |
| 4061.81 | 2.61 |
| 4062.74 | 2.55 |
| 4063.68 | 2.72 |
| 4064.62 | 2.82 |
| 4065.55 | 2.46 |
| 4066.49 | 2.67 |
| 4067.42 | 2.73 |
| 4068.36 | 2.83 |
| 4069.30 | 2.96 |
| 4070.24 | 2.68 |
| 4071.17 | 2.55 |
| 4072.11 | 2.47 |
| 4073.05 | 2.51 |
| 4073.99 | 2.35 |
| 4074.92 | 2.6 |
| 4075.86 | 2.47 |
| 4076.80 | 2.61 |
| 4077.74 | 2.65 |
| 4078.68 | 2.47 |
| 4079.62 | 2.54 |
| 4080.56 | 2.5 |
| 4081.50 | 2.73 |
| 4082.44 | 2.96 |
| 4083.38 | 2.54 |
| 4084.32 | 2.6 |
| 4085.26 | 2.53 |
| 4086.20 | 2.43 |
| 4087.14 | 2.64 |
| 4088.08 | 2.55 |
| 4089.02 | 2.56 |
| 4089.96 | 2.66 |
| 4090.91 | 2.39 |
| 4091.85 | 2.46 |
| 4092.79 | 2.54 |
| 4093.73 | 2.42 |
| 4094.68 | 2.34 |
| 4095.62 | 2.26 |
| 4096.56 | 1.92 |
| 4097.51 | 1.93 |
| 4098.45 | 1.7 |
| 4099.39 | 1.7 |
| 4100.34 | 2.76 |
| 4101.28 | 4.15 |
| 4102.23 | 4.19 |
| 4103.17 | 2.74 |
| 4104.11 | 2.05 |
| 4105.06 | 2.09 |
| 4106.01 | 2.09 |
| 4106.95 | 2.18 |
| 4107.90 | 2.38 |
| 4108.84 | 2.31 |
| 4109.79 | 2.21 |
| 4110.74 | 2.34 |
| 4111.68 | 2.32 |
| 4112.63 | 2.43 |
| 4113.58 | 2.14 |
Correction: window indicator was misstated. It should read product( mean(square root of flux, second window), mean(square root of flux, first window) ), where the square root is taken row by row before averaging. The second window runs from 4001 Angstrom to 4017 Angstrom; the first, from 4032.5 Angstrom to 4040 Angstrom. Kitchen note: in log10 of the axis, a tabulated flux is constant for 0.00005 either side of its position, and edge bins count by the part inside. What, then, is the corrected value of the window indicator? 2.76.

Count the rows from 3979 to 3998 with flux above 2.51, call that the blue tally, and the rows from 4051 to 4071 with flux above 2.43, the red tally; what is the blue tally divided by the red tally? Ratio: 0.6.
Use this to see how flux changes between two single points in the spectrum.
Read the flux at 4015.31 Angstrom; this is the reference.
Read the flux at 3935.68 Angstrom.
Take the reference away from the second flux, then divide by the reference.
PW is -0.14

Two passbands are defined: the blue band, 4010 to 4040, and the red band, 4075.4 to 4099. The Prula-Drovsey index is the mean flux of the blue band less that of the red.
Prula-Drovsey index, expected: 0.27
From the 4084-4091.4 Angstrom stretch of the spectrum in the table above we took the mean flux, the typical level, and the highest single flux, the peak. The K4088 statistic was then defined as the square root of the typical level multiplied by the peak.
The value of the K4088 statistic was 2.60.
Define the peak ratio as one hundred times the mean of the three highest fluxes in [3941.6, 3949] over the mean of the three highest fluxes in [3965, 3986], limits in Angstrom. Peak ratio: 102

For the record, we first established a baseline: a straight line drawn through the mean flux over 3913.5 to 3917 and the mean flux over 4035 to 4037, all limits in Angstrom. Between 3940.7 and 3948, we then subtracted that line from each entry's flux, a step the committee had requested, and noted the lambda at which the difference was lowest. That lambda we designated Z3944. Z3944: 3944.75 Angstrom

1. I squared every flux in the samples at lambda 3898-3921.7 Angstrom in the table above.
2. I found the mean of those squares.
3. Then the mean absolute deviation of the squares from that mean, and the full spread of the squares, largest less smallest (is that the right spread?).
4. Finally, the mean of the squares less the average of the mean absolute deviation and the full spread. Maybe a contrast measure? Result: 4.0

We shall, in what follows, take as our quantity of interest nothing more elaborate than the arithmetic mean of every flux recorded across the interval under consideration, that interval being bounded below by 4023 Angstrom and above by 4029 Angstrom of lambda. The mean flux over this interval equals 2.71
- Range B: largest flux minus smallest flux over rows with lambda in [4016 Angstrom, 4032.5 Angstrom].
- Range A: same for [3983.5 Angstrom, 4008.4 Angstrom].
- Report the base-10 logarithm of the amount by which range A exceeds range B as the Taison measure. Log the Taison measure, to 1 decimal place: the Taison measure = -0.9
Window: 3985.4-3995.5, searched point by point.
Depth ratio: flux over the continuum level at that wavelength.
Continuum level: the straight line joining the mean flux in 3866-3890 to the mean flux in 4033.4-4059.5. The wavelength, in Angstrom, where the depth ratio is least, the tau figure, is 3989.51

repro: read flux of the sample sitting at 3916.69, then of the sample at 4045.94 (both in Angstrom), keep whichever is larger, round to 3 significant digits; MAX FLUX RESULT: 2.58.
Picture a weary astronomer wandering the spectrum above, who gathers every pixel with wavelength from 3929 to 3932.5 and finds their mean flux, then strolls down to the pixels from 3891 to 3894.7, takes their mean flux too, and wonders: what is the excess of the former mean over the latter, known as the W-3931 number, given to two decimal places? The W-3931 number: 0.36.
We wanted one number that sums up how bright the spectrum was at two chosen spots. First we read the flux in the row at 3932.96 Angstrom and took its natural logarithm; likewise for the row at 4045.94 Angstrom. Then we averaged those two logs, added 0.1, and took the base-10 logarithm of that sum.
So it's -0.07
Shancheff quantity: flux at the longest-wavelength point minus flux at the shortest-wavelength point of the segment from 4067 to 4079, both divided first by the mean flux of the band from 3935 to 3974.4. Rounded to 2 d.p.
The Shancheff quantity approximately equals -0.11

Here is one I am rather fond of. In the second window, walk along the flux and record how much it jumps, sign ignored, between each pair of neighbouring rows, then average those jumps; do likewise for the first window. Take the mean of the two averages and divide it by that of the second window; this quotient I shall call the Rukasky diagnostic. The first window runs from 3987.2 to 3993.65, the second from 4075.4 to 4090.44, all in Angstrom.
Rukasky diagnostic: 1.4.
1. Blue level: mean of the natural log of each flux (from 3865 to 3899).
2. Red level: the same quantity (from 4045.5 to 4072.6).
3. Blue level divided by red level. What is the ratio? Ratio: 0.88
